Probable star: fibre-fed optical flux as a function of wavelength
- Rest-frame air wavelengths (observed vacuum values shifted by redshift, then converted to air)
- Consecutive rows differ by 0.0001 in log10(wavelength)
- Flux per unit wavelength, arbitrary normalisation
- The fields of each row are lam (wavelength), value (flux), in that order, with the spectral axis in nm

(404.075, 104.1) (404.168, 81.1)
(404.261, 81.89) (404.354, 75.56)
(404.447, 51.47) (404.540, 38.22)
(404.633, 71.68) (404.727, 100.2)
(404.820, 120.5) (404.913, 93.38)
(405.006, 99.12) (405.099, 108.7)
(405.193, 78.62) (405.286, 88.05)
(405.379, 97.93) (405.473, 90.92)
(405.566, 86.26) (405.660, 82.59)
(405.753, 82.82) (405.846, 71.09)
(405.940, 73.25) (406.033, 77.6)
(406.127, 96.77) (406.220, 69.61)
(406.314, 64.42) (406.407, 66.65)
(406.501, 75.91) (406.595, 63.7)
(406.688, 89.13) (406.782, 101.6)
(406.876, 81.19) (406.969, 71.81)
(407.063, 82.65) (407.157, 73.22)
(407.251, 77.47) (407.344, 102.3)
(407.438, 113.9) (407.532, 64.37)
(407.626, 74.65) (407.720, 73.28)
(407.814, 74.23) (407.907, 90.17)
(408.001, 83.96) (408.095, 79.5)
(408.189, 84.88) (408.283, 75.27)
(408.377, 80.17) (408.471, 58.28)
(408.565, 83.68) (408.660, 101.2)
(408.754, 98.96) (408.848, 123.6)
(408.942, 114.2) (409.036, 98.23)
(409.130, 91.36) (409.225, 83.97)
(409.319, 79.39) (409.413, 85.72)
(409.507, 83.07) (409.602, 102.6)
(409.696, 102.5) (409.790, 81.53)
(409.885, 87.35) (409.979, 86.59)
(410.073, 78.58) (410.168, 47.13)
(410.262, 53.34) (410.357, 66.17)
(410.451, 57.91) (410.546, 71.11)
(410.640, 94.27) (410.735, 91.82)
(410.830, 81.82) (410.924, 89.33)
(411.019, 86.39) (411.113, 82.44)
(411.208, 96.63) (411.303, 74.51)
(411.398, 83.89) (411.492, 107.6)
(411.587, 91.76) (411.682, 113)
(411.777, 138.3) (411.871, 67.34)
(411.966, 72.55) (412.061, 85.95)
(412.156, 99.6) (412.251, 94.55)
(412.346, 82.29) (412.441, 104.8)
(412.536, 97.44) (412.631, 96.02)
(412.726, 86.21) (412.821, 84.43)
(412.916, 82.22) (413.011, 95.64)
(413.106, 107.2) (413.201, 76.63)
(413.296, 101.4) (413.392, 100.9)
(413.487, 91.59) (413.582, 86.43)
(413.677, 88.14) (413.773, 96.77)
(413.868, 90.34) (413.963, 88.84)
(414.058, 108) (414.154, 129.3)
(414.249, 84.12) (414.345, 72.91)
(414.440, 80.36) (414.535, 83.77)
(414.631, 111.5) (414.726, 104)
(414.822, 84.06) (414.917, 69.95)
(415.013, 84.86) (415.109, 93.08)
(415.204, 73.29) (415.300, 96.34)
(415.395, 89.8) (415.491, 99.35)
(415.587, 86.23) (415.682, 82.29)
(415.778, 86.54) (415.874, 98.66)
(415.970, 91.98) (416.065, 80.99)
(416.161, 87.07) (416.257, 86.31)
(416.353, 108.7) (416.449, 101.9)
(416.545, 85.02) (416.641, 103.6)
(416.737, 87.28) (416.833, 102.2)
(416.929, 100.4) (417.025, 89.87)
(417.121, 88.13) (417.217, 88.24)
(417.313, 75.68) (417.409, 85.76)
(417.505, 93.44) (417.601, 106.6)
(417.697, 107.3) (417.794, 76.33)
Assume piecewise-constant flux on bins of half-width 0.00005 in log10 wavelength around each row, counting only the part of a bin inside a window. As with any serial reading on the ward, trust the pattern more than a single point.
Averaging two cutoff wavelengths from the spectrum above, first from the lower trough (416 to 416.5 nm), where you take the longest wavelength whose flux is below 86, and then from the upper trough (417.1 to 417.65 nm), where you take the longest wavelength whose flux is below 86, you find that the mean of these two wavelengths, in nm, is 416.74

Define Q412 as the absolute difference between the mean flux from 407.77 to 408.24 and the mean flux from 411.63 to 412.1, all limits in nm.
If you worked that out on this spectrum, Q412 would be 13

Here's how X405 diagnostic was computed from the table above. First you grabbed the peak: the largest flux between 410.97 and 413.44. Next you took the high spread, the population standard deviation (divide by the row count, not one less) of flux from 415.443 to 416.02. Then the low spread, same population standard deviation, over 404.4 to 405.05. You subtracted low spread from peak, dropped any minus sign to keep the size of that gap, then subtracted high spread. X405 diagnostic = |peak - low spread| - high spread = 105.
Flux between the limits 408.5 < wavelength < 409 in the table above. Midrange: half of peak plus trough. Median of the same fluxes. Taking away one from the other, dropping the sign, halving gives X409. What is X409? 1.2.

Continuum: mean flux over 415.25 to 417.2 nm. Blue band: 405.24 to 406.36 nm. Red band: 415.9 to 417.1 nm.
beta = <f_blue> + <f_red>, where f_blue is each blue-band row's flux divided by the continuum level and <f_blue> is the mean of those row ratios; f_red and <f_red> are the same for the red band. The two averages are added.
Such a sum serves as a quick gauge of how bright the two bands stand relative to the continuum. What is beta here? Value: 1.90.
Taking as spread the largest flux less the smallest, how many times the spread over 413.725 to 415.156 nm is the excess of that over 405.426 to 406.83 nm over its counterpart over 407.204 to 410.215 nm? -0.65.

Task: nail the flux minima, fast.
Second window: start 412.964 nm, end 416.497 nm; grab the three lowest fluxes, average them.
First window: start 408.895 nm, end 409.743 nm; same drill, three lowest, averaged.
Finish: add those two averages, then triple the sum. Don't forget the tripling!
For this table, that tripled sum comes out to 463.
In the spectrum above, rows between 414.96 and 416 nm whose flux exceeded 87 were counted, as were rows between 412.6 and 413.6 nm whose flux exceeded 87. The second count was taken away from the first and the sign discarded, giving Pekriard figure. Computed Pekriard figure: 0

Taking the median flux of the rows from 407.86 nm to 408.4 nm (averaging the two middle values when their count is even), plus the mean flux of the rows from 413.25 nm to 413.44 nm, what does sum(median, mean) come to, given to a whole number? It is 183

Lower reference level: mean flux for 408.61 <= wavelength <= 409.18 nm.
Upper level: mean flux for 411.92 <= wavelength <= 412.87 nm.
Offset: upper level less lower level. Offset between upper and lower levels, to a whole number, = -14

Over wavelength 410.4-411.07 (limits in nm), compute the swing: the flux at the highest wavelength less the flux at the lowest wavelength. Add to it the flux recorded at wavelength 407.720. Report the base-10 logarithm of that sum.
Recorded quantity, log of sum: 2.01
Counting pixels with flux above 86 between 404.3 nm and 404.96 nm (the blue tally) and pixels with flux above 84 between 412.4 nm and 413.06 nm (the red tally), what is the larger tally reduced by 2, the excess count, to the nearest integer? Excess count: 4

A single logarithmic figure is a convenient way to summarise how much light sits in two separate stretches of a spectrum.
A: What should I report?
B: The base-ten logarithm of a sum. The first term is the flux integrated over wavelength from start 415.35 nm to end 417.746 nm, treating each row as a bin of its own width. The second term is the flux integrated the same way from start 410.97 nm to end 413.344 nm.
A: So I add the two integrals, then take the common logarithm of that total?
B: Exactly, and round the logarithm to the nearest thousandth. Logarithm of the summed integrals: 2.644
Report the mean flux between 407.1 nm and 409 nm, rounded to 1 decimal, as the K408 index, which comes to 86.4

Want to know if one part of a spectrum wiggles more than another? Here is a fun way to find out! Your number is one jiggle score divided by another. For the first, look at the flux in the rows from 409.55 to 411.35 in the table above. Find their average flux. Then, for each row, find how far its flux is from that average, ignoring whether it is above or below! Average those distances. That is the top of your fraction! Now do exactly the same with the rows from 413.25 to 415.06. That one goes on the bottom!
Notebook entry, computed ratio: 1.11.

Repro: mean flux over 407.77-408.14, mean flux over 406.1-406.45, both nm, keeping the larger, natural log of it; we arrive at 4.41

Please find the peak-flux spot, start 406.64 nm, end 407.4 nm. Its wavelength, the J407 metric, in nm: 407.344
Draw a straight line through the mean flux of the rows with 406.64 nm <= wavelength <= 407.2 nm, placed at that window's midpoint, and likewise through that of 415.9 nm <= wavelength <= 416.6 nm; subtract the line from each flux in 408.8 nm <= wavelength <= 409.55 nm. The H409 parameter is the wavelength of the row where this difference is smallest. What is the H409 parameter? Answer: 409.319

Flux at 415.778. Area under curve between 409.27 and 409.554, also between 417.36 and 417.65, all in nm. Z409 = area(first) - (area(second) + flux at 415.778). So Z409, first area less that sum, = -91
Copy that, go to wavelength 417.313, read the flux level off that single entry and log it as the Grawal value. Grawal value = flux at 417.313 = 75.68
